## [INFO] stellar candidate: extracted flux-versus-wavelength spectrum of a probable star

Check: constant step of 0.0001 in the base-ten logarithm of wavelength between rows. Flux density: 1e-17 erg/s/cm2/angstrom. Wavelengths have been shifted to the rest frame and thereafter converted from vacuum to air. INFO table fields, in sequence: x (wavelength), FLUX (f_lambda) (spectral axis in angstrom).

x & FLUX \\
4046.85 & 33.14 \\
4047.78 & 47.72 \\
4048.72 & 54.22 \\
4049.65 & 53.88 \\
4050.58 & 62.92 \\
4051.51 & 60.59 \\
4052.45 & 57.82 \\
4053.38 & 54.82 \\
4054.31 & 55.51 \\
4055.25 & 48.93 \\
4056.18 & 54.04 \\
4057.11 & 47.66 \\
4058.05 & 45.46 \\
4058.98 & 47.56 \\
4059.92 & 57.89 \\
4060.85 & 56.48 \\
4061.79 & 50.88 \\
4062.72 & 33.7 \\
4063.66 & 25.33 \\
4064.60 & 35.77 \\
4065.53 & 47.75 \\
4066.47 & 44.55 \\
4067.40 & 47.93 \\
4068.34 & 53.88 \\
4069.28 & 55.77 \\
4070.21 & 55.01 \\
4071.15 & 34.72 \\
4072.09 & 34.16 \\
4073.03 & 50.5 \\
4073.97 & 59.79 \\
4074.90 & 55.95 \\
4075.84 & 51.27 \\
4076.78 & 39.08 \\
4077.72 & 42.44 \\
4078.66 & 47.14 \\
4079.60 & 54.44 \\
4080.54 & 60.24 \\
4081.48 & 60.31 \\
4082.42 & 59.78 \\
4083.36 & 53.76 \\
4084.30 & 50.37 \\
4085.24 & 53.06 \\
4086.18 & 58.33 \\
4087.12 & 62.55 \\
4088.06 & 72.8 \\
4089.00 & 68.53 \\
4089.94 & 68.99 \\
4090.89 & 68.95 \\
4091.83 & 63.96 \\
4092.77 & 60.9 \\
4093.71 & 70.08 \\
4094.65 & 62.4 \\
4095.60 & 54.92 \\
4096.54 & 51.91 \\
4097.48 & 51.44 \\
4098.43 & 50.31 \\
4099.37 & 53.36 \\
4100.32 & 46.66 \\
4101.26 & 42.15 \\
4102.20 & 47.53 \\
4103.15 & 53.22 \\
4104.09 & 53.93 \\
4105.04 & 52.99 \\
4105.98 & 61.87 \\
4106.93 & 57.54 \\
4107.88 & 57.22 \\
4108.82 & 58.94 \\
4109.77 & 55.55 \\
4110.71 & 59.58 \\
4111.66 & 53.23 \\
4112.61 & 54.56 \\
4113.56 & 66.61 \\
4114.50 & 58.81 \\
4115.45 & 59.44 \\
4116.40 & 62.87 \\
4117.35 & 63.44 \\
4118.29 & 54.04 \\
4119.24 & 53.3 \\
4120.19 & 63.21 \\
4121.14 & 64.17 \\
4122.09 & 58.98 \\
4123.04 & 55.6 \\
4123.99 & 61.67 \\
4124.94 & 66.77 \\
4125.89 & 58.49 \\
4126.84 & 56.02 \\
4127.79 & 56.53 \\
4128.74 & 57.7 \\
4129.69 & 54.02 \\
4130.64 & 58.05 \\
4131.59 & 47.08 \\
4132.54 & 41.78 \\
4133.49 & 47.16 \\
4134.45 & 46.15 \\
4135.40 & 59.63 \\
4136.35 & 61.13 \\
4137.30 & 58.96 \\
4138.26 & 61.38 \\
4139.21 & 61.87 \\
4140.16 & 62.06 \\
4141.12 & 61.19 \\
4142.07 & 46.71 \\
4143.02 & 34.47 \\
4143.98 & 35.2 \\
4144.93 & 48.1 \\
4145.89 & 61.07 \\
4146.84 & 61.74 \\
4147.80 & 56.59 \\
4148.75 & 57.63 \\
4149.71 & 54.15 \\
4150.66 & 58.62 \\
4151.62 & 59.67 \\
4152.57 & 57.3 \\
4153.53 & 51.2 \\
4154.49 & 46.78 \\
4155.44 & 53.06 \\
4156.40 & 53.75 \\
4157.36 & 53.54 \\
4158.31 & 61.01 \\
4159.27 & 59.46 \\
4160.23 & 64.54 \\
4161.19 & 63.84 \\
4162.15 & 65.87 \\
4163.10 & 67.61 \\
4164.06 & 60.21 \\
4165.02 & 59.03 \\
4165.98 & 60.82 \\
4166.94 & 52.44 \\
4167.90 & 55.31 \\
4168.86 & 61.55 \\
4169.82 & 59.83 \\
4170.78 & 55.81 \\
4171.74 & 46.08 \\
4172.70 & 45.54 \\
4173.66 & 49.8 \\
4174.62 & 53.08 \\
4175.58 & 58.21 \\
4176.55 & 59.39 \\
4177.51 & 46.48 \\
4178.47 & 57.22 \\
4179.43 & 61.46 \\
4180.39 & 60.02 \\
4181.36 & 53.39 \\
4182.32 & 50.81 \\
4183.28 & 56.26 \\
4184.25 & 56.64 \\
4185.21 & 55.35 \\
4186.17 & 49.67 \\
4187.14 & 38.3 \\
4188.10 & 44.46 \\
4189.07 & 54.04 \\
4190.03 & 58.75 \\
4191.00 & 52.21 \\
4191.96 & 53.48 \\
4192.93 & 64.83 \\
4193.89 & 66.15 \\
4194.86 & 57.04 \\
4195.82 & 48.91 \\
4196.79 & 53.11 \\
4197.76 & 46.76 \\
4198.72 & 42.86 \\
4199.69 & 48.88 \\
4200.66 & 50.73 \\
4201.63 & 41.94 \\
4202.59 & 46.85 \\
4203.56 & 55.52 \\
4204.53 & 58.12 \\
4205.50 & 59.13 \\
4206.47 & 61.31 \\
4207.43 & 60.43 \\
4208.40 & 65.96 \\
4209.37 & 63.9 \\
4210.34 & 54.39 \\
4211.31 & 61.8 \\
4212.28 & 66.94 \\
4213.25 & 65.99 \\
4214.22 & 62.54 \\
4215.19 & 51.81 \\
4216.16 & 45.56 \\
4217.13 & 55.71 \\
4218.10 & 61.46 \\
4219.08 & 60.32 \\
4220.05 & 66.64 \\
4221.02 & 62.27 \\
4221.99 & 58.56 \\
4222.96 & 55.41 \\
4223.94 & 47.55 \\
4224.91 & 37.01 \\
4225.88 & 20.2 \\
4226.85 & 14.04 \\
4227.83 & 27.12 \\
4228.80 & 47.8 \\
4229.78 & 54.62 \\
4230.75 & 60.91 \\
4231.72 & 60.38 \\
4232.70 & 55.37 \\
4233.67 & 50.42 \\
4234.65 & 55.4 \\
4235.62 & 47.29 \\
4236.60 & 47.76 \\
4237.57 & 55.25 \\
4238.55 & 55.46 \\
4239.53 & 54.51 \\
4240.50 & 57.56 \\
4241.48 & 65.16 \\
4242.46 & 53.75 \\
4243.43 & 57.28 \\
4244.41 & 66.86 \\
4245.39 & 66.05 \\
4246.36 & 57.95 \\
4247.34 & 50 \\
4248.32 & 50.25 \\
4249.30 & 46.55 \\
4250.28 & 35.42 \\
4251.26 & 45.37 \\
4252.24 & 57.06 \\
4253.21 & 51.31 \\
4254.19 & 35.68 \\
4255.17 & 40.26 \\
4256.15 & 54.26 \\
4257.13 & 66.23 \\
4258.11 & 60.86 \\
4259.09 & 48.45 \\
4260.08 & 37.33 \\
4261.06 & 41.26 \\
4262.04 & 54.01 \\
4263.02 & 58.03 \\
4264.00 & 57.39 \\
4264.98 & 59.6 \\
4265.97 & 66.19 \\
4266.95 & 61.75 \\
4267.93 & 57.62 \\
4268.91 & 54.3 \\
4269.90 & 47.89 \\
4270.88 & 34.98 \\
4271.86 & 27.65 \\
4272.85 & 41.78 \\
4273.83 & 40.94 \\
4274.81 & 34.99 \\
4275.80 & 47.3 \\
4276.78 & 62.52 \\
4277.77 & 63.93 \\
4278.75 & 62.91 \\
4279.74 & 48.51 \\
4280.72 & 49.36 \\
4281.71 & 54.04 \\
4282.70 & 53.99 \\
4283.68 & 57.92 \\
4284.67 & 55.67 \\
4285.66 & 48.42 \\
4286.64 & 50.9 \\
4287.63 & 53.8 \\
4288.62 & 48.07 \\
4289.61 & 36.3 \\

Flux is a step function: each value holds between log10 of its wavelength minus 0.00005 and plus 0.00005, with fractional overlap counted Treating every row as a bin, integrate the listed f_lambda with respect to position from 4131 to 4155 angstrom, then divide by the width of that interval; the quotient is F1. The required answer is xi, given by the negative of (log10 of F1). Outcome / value -1.73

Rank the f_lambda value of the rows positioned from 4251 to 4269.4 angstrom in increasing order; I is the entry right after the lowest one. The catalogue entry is 37.33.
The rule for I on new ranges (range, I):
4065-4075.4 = 34.72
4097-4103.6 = 46.66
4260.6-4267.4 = 54.01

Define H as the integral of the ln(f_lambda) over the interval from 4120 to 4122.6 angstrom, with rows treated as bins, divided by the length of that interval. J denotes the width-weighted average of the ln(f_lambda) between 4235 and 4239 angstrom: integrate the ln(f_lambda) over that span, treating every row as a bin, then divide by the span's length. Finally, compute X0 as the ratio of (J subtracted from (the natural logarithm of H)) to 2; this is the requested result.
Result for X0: -1.26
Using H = 4.12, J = 3.94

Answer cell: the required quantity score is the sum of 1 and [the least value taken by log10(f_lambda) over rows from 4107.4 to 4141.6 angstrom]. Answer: 2.62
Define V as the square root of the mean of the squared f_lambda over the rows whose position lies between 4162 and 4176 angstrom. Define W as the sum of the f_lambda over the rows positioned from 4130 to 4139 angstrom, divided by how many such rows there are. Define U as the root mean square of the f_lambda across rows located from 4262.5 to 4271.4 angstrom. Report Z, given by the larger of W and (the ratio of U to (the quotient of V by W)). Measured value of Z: 53.5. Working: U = 56.0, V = 57.1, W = 53.5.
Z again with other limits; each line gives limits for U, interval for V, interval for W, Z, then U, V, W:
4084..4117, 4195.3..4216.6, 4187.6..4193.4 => 57.2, 58.3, 55.7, 54.6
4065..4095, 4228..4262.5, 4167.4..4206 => 56.2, 56.1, 53.3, 53.3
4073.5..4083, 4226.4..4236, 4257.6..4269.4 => 59.3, 53.6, 49.5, 54.7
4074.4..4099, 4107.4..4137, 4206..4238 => 54.0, 58.1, 57.4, 53.4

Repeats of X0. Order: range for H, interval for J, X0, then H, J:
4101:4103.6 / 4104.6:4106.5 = -1.35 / 3.87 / 4.05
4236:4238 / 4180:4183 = -1.31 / 3.93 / 4.00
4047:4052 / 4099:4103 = -1.24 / 3.98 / 3.86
